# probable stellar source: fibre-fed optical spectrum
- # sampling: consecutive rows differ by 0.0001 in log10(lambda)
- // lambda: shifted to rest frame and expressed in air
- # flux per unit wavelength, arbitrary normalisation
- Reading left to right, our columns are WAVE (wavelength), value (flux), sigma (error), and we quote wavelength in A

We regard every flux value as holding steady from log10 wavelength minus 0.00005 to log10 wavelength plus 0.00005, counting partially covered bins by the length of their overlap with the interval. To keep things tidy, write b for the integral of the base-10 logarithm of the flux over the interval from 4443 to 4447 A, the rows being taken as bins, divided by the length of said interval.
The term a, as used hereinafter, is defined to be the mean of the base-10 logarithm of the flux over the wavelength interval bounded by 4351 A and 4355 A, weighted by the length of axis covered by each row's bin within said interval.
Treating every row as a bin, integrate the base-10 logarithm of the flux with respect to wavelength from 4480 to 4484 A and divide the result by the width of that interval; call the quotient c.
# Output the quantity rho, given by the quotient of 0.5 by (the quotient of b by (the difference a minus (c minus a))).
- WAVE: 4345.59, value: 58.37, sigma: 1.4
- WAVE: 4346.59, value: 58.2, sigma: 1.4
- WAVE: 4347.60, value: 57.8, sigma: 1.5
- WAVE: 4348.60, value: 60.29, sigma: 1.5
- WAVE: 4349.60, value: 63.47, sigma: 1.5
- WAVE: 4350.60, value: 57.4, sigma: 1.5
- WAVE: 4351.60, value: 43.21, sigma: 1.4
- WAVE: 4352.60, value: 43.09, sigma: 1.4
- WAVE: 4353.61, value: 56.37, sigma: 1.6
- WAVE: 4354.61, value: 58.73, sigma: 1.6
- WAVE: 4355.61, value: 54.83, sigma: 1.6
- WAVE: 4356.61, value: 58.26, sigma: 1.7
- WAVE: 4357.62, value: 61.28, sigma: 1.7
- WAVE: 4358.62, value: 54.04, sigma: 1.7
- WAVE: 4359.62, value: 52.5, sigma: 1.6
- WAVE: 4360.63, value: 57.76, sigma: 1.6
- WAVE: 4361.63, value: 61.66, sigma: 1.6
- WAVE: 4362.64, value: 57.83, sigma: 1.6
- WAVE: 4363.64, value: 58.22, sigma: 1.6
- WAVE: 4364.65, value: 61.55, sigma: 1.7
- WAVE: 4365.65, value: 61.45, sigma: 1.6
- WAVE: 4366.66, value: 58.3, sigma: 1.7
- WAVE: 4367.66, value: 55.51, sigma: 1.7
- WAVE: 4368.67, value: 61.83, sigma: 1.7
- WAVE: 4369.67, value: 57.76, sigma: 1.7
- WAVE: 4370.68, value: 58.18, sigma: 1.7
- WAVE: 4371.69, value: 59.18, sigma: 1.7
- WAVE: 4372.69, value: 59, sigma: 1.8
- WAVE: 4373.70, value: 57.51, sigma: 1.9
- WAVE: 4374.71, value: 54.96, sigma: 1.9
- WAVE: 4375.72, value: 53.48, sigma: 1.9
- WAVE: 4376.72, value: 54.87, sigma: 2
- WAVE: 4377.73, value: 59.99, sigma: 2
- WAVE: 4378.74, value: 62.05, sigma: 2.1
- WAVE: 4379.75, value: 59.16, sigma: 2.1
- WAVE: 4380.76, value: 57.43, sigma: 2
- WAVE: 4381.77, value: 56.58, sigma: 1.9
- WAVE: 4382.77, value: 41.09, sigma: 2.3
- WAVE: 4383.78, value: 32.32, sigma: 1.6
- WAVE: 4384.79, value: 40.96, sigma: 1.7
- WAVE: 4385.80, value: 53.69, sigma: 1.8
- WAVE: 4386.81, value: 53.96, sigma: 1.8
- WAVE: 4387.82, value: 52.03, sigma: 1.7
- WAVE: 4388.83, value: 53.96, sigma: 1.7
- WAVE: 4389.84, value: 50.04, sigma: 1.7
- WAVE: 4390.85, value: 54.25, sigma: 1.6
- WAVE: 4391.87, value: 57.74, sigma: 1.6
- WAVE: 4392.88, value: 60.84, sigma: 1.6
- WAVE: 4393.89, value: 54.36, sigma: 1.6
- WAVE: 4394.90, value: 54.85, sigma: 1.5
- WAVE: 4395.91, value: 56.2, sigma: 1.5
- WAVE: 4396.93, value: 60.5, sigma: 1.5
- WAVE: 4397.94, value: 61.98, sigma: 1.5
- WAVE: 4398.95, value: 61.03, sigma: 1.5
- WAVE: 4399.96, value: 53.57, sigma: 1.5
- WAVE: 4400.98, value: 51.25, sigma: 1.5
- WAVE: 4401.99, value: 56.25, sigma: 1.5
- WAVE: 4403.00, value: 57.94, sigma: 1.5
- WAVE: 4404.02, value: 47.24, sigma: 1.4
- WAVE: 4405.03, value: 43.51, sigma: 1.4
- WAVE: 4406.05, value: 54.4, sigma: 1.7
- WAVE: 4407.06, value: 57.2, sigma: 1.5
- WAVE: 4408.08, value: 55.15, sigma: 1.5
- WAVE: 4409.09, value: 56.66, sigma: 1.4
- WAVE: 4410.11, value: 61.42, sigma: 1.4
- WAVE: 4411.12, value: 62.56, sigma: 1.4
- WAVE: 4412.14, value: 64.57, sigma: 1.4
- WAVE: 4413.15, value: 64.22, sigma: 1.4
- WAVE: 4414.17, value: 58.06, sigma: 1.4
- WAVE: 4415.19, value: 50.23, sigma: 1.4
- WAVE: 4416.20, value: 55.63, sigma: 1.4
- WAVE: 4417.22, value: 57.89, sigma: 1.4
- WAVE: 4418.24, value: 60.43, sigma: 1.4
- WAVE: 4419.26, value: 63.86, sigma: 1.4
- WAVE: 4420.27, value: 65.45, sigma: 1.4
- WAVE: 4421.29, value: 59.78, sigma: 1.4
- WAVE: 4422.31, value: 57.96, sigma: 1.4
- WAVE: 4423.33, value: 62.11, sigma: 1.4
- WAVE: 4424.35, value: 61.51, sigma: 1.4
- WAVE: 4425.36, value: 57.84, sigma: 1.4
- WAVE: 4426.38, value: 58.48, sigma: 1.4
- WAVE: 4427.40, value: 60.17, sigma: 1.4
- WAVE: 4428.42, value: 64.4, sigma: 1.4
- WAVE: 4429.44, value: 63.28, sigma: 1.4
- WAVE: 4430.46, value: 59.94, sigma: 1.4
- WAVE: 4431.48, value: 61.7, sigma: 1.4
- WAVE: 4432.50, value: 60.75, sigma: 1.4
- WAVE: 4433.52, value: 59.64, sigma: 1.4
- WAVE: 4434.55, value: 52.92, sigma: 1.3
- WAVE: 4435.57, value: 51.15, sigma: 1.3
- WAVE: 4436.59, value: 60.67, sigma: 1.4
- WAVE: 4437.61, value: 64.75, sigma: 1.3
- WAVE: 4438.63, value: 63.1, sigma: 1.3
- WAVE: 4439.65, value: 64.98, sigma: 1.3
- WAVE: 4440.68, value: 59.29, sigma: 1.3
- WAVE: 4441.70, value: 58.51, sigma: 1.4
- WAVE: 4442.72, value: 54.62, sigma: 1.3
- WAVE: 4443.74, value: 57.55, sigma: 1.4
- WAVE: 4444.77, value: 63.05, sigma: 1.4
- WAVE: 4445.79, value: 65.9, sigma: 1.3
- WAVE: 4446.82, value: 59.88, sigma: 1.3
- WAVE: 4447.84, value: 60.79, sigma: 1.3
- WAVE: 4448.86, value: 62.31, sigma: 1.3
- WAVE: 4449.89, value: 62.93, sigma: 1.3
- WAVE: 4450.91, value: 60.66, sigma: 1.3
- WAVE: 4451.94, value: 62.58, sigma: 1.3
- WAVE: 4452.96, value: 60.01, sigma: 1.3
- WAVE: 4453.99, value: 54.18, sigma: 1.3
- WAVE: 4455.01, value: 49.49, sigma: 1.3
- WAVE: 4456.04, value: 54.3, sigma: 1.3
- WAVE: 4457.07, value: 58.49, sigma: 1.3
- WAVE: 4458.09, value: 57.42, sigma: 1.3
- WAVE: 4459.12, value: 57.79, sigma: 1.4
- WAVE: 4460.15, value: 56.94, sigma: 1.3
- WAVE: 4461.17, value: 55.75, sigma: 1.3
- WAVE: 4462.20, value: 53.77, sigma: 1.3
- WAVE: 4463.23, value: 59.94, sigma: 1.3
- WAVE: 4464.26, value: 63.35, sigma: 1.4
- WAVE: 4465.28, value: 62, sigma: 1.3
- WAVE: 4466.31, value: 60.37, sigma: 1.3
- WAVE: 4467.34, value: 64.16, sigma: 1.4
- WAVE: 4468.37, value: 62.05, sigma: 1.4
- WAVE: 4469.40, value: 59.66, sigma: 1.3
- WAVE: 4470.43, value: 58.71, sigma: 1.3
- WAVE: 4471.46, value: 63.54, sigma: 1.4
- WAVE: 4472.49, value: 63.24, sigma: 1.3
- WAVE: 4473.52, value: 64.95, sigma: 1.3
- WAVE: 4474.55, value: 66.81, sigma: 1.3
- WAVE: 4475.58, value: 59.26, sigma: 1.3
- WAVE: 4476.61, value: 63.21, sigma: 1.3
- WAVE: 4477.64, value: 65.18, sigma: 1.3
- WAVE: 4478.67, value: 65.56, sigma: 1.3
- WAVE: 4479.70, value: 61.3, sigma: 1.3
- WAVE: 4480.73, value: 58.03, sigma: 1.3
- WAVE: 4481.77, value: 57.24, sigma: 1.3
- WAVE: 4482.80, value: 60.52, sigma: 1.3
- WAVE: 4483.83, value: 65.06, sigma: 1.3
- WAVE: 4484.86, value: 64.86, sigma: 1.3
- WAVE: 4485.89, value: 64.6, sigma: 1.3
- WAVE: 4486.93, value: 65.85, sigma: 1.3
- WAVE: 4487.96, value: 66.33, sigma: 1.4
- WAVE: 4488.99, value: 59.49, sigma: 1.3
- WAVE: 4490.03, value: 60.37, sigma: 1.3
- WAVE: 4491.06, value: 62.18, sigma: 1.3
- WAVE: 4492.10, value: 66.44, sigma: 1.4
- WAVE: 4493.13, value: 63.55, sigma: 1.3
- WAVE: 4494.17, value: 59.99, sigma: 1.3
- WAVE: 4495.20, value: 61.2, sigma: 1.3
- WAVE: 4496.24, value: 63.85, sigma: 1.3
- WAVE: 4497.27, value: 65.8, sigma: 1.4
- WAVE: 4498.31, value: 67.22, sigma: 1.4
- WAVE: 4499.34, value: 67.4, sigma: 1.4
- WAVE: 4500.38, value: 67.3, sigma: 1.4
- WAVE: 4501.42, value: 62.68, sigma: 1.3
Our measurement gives 0.453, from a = 1.70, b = 1.78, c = 1.78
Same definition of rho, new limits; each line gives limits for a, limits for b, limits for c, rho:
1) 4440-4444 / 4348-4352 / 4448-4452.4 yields 0.495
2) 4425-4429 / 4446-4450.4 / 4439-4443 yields 0.498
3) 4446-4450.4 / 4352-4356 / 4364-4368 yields 0.525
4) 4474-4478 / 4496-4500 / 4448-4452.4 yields 0.498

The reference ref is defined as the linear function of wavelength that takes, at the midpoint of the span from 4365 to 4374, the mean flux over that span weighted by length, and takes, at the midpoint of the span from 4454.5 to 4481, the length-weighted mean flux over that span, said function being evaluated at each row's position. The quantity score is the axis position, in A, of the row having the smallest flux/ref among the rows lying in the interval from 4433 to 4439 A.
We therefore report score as 4435.57 A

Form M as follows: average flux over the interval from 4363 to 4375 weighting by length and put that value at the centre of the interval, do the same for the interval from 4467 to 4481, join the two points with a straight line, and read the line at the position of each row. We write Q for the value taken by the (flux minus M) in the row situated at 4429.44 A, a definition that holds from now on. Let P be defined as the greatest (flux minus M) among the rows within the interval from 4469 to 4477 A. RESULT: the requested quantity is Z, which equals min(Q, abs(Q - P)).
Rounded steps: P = 4.17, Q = 2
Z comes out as 2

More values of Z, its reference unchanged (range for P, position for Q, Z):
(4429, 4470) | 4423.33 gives 1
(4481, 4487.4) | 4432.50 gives 0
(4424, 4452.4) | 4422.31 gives -3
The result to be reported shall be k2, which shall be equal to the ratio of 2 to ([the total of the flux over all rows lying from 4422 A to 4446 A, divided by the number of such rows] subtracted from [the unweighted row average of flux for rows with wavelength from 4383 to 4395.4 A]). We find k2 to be -0.2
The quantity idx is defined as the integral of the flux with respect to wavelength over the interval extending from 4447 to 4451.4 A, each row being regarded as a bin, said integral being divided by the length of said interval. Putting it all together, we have 62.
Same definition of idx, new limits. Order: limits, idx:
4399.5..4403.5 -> 55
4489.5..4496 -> 62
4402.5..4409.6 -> 53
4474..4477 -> 63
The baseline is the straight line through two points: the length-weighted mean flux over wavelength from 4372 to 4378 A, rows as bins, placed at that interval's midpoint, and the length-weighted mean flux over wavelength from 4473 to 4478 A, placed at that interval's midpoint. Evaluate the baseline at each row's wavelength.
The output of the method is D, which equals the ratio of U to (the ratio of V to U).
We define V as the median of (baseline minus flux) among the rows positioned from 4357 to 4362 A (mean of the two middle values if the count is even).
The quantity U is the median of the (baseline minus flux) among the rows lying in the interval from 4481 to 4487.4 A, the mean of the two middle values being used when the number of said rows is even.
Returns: 0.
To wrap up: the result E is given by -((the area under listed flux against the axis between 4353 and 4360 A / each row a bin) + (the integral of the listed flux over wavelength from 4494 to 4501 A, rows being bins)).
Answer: -849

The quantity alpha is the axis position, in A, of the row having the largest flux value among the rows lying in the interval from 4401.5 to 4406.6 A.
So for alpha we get 4403.00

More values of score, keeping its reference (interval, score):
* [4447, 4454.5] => 4453.99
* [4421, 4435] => 4434.55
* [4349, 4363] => 4352.60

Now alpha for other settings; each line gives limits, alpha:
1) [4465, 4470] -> 4467.34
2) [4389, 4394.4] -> 4392.88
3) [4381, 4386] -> 4381.77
